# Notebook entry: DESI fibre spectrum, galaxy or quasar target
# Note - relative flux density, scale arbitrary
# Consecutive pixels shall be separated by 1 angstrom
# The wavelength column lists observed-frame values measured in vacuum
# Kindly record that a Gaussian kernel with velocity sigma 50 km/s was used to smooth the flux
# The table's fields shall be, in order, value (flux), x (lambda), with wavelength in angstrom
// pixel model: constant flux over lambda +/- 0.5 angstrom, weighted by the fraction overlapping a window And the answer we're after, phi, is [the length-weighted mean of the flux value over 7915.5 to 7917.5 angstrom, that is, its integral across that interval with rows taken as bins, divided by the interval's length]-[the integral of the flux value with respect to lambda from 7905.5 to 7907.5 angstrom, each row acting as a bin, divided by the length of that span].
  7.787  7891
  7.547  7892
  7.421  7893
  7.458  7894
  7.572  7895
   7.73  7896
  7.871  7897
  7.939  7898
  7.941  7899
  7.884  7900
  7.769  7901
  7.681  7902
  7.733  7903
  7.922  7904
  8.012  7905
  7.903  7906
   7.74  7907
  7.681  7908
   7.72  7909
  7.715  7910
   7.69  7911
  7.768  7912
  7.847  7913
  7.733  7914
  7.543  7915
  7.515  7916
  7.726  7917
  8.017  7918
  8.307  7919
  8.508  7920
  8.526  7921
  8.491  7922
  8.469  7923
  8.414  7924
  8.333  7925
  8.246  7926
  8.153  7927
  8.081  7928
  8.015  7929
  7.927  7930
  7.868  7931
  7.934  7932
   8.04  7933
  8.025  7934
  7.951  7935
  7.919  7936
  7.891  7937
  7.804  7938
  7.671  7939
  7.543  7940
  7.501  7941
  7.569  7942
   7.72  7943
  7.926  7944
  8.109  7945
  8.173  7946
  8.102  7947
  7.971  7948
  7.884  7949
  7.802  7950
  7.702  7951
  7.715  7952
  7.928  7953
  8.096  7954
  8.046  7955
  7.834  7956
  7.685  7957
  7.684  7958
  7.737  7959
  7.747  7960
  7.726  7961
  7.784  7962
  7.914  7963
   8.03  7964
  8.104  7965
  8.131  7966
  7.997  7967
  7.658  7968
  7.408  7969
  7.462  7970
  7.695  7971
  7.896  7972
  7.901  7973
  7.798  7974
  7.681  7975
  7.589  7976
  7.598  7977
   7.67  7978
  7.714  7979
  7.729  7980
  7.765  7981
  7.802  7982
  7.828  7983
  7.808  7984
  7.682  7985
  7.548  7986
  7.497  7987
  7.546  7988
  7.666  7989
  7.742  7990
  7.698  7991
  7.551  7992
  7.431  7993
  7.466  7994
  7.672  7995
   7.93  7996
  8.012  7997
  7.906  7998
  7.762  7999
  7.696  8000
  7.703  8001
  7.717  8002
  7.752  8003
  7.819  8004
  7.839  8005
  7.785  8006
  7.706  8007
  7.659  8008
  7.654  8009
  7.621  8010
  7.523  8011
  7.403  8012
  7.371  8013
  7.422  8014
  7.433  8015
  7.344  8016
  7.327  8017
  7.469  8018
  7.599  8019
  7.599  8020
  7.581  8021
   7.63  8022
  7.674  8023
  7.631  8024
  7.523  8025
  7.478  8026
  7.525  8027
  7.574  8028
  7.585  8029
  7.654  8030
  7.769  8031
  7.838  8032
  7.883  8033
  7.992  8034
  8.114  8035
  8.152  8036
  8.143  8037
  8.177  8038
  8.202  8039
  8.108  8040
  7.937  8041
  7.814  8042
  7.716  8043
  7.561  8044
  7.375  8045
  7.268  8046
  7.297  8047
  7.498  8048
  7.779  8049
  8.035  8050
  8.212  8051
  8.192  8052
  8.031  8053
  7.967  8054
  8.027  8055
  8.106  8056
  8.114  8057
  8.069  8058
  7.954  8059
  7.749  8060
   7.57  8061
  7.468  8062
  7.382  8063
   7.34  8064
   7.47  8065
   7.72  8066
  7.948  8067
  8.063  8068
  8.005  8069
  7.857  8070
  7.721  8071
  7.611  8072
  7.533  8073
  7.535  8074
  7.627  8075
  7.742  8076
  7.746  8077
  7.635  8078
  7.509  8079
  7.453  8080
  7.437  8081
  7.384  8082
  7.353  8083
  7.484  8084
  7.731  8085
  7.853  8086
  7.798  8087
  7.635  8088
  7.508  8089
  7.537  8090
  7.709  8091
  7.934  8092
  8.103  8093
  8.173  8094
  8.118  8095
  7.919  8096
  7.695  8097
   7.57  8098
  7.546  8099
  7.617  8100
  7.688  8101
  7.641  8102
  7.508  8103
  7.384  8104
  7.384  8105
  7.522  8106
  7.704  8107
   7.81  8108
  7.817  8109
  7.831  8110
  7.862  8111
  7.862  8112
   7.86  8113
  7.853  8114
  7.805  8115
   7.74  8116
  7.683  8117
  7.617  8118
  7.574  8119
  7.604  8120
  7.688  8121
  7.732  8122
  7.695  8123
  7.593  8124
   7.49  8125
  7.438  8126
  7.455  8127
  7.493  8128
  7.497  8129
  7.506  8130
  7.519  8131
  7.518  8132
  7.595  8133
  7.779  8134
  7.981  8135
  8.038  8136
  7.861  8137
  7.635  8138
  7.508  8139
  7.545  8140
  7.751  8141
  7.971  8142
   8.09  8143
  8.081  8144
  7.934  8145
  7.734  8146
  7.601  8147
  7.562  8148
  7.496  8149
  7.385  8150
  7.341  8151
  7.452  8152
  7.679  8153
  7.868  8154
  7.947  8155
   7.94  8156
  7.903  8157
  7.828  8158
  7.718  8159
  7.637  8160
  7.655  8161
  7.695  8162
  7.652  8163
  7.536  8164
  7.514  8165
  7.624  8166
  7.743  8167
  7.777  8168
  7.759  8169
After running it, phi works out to -0.2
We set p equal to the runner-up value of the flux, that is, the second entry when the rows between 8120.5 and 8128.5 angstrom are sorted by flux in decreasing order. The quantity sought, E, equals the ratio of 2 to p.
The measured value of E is 0.260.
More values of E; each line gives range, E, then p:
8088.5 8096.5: 0.246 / 8.118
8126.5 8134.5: 0.263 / 7.595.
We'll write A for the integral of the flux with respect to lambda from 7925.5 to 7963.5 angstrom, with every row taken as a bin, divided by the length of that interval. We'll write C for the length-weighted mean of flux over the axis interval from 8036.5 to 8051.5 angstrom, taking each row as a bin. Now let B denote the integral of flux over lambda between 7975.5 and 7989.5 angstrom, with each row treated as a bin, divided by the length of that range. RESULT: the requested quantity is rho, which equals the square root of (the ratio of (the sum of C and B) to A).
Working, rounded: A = 7.88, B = 7.67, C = 7.81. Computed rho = 1.40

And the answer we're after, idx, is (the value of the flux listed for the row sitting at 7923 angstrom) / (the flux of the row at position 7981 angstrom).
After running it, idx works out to 1.09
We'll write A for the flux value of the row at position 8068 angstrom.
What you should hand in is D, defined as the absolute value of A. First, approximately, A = 8.063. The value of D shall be 8.1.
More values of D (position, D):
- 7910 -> 7.7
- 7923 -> 8.5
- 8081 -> 7.4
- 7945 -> 8.1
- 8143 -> 8.1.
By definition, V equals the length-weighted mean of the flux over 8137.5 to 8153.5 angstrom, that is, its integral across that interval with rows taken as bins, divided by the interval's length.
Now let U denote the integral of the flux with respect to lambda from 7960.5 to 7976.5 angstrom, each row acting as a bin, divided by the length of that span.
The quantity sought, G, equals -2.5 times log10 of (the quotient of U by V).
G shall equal -0.018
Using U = 7.80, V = 7.67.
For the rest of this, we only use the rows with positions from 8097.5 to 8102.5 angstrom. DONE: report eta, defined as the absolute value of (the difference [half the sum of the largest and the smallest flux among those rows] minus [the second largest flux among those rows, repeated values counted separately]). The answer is 0.02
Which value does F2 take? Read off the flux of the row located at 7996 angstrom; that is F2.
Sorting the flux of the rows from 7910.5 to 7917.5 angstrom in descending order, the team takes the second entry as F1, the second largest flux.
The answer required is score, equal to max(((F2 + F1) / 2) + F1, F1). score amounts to 15.6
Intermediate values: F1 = 7.768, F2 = 7.93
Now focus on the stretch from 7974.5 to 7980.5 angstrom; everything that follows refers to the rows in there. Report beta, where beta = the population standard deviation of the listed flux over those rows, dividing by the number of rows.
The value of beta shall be 0.053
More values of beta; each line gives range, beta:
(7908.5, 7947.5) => 0.291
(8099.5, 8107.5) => 0.119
